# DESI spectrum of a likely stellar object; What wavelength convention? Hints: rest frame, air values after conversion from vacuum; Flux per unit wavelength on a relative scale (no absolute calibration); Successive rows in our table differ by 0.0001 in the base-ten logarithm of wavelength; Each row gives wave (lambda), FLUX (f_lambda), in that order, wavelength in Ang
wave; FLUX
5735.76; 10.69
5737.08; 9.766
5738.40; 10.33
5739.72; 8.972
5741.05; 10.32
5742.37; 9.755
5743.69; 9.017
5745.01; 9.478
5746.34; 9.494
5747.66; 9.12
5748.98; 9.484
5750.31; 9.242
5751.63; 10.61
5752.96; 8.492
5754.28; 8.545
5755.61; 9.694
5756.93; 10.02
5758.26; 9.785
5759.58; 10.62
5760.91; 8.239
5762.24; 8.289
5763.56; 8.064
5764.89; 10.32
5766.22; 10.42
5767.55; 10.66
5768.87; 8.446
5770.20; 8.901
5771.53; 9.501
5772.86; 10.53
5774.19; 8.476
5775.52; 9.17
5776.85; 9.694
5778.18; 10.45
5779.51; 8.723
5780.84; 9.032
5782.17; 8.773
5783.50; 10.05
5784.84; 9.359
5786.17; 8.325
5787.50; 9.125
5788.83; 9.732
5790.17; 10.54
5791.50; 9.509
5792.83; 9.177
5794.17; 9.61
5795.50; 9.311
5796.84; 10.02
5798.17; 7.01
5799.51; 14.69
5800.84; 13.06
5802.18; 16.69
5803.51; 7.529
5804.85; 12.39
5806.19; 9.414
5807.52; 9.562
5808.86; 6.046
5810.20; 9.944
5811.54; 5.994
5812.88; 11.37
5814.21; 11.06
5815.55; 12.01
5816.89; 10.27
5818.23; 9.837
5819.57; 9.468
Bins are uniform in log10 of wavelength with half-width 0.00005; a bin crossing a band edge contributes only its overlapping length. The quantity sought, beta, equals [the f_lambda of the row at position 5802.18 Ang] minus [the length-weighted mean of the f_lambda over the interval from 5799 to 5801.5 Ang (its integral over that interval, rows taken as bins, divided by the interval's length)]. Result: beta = 2.8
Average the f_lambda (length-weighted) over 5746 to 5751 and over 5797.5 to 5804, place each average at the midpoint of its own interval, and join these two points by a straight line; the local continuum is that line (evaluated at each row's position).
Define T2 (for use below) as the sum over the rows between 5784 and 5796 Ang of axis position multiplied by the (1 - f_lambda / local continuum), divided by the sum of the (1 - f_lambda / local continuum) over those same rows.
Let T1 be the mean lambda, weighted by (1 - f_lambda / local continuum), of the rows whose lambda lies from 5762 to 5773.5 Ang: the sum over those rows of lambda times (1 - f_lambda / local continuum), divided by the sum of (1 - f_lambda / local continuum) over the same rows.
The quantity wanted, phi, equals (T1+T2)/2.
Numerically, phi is 5778.4 Ang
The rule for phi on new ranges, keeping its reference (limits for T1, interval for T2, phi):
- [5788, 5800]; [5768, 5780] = 5783.8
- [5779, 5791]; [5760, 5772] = 5775.0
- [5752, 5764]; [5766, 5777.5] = 5766.5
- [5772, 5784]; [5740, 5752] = 5761.8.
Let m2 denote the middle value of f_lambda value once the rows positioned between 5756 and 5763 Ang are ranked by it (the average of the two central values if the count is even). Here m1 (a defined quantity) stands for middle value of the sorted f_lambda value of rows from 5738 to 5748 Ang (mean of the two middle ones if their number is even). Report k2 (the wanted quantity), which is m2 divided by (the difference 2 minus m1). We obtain -1.31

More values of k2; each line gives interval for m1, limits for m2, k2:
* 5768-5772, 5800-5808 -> -1.59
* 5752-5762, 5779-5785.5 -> -1.17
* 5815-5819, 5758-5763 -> -1.09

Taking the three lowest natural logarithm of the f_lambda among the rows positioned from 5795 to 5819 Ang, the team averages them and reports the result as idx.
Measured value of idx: 1.85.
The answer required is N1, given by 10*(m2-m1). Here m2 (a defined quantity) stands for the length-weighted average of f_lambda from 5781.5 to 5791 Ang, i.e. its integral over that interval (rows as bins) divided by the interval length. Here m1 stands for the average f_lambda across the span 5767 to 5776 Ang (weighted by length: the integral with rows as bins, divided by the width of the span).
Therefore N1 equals 0.4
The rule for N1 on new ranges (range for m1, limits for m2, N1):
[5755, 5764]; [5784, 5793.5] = 1.3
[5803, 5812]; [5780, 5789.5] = 4.2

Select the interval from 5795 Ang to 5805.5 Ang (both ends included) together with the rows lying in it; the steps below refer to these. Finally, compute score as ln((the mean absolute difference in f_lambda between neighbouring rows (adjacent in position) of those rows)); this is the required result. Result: 1.5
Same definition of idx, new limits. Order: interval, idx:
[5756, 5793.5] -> 2.10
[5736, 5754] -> 2.18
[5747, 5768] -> 2.10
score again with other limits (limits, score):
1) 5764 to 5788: -0.1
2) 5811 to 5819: 0.6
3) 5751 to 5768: -0.2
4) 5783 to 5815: 0.9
